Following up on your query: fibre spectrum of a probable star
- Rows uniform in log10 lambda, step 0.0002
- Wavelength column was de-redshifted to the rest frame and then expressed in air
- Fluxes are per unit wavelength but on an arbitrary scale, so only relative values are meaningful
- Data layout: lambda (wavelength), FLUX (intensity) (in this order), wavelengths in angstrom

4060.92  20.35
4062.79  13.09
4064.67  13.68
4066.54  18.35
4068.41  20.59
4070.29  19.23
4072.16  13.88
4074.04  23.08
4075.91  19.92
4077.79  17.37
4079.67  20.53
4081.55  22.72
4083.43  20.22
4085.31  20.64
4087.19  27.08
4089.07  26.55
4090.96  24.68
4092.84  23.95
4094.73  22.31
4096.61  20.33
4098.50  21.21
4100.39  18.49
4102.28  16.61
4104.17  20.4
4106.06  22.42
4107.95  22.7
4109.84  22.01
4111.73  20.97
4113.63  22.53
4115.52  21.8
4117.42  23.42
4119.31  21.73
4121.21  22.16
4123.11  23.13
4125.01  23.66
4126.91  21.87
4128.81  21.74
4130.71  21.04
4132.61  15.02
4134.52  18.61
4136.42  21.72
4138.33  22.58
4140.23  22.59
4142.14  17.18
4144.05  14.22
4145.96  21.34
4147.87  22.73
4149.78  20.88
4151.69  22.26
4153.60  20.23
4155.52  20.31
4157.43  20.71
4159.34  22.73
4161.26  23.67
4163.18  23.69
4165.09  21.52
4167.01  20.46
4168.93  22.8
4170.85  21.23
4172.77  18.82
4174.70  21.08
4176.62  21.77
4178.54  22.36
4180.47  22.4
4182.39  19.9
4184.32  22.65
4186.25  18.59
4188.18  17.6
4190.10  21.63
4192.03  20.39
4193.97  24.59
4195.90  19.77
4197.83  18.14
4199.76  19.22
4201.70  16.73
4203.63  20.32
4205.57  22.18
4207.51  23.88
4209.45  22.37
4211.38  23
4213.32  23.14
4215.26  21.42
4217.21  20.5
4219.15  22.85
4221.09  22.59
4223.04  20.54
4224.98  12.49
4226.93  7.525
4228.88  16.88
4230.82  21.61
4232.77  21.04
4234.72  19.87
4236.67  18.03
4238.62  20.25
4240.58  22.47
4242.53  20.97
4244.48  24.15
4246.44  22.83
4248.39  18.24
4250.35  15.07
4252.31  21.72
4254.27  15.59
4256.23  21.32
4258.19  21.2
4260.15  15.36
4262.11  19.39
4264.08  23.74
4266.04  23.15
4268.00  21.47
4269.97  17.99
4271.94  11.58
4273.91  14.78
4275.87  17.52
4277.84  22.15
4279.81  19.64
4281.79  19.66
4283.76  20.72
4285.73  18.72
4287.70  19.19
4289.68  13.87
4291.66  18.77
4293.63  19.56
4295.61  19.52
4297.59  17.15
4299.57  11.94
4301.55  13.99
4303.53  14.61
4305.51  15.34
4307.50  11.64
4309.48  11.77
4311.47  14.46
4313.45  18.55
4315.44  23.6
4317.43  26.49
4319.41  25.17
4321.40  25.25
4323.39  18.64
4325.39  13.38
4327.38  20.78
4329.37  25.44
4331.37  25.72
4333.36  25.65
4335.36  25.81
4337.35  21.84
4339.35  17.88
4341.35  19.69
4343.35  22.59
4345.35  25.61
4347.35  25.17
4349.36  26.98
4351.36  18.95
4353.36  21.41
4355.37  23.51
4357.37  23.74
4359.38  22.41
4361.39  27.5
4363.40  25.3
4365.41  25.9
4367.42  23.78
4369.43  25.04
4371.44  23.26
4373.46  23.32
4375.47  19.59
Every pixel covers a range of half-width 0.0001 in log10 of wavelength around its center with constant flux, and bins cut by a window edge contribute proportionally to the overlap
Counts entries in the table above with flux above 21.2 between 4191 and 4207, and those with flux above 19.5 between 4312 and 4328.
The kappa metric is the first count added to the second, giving 7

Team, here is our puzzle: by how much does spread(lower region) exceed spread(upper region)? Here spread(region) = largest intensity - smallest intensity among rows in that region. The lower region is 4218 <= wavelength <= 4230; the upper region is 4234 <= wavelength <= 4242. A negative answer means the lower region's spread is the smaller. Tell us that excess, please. 11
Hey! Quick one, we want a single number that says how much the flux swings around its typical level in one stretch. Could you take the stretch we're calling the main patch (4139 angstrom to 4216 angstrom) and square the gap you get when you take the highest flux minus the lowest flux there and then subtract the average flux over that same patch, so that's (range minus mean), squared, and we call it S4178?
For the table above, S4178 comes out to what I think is 113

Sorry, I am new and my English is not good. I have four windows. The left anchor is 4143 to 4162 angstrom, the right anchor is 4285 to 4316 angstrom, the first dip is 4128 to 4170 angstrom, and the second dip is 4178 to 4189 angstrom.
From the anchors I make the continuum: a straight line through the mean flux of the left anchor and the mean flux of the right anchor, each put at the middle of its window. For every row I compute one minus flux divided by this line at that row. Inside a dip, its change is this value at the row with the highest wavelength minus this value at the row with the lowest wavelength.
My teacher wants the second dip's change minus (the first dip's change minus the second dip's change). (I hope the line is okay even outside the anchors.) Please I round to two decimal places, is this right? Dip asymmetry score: 0.56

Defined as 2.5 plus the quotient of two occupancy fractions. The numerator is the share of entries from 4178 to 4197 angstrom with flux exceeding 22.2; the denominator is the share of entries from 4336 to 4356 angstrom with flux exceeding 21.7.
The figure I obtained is 3.2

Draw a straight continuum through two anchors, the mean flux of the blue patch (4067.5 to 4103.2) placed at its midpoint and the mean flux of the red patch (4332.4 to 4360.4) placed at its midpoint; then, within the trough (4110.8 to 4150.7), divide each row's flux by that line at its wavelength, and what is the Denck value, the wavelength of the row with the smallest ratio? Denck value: 4144.05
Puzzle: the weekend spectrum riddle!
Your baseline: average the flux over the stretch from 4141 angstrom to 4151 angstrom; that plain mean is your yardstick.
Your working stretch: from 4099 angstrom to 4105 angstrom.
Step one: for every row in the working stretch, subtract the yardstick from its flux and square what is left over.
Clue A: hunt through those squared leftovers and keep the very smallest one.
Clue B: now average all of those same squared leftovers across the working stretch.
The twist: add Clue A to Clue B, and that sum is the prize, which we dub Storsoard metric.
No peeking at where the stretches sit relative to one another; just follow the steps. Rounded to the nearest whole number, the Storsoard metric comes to 4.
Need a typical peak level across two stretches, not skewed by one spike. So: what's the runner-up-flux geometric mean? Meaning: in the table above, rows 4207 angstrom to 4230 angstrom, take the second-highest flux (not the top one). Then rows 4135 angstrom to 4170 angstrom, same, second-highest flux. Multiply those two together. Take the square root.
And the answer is 23.40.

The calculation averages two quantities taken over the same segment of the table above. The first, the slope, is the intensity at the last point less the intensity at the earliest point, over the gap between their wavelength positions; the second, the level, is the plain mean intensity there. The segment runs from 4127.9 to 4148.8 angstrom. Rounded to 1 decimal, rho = 10.0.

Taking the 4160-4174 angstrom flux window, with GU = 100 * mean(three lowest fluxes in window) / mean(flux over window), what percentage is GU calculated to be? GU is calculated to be 92.8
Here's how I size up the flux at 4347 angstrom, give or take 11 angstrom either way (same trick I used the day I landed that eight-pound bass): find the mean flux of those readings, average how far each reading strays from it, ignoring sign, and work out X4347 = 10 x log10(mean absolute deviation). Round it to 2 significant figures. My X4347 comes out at 3.6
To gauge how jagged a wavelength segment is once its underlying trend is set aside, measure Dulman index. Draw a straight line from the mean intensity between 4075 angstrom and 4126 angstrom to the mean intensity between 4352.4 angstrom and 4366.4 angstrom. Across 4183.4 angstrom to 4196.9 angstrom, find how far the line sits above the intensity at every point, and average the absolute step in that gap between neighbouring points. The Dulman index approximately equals 3.2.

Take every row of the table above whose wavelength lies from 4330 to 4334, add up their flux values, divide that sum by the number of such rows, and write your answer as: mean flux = 25.7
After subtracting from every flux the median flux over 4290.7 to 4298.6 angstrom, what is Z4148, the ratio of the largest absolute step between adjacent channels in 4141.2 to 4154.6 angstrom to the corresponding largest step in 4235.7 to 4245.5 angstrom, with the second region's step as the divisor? 2.2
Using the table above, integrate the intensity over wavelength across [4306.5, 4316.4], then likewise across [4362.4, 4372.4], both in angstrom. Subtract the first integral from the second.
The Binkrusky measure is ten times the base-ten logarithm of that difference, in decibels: 19.5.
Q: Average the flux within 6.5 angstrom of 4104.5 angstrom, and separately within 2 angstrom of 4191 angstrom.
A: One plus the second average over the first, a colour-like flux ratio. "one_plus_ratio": 2.02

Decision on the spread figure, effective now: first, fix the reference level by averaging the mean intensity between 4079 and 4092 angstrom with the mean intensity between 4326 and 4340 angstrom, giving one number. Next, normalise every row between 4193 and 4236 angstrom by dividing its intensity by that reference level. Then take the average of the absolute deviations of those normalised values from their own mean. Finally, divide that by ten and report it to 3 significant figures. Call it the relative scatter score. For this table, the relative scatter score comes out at 0.0116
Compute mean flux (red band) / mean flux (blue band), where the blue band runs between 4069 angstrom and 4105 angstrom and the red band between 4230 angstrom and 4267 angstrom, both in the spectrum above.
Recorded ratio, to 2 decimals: 0.97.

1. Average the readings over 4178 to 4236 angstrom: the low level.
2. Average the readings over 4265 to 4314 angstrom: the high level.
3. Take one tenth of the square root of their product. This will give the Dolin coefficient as 1.86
